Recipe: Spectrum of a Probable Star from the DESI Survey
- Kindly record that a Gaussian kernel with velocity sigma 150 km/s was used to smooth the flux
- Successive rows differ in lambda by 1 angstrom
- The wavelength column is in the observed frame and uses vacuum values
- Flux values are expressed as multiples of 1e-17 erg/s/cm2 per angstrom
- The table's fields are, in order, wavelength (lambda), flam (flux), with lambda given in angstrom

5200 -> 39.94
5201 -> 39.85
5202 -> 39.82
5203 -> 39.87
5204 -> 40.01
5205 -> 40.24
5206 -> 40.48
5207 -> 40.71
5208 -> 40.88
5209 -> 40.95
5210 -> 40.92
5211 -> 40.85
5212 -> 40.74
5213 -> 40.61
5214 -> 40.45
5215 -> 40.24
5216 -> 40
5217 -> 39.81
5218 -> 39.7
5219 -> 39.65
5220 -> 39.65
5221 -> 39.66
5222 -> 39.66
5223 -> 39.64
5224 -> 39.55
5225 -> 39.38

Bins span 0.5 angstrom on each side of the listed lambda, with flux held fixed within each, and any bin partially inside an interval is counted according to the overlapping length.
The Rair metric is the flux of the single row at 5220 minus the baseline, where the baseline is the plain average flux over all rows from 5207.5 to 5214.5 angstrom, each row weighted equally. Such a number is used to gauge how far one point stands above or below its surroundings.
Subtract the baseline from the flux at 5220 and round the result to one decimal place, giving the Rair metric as -1.1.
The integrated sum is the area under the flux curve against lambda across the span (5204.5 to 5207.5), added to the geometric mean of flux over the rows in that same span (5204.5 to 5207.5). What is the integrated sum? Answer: 161.9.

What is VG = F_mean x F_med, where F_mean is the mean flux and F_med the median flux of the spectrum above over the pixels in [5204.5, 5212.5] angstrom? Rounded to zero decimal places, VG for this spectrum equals 1661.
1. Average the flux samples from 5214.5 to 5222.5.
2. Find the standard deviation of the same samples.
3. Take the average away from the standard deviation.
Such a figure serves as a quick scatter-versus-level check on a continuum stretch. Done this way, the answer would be -39.6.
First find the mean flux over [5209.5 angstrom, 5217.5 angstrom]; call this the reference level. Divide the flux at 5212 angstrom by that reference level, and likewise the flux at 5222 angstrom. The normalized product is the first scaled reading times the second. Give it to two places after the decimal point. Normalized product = 0.99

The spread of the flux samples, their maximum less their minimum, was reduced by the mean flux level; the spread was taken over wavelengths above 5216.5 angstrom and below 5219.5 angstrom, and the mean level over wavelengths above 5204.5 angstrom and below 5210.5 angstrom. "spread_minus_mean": -40.5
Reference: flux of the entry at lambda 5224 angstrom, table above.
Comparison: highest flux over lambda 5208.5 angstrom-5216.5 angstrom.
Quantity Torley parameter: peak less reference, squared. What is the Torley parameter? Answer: 1.96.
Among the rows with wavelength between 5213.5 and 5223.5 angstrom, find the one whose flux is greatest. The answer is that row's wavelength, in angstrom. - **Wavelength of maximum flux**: 5214 angstrom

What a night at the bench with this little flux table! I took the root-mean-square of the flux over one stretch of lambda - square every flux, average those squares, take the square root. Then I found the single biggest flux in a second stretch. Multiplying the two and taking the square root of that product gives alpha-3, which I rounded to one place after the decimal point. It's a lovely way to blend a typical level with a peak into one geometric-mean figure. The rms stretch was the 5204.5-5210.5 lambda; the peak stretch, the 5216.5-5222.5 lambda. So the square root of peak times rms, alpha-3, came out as 40.3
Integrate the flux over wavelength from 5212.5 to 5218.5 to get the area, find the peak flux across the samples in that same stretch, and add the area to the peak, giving 281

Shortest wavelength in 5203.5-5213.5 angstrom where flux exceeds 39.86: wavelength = 5204 angstrom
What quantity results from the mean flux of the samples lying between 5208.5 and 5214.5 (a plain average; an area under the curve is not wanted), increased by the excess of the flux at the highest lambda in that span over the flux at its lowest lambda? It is 40.3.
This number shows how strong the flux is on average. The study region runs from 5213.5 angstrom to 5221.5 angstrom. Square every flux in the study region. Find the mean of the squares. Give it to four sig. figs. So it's 1592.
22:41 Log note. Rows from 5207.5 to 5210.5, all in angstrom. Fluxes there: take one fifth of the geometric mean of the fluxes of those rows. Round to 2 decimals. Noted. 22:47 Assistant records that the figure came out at 8.18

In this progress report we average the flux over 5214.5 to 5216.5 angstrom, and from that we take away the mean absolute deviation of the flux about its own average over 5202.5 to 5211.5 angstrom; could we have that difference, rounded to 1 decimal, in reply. 39.8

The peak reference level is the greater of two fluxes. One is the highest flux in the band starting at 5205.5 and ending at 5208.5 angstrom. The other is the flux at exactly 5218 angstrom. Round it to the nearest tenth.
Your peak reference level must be 40.9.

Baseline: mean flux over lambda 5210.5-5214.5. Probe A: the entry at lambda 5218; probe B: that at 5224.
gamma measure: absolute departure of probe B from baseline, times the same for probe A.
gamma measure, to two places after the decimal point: 1.07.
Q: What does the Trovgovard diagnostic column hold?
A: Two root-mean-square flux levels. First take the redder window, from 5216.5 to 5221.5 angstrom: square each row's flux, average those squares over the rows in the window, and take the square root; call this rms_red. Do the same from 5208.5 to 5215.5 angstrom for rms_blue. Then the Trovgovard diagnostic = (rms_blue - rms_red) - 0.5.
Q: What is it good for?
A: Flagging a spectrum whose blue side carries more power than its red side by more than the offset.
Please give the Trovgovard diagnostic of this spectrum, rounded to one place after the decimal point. 0.5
